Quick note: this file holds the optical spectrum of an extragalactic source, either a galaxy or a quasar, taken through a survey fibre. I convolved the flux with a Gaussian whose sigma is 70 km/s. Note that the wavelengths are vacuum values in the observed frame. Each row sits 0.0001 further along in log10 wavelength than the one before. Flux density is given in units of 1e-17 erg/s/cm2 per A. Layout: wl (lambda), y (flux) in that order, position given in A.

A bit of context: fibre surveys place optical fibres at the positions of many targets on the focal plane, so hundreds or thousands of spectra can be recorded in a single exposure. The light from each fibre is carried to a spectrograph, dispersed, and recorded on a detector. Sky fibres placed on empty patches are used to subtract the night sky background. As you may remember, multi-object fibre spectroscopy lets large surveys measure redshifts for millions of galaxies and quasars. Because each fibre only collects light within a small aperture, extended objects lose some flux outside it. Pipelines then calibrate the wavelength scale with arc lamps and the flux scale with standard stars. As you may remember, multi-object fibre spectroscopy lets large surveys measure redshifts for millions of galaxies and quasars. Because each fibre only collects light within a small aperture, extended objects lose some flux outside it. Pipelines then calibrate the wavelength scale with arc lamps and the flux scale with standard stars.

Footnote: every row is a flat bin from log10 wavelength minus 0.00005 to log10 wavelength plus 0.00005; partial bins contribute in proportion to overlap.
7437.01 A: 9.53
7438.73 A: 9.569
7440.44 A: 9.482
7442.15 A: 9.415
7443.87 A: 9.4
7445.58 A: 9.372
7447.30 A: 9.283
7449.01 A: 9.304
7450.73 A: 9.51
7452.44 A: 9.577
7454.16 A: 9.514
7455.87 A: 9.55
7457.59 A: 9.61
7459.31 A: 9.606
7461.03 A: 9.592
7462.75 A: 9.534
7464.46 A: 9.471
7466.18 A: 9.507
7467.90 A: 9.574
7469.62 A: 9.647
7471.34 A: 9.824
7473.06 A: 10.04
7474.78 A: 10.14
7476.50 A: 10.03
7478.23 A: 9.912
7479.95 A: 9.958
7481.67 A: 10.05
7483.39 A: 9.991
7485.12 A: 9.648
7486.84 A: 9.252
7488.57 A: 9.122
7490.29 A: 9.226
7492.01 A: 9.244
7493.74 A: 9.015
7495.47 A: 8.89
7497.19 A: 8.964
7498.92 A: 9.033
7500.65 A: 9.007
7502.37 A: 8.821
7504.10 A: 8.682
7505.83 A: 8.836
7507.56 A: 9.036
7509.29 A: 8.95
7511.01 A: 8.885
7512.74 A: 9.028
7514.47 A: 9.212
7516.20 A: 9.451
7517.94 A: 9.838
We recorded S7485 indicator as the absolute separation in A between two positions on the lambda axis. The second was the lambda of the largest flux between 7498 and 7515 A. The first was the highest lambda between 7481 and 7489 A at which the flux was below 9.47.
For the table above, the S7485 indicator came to 25.9 A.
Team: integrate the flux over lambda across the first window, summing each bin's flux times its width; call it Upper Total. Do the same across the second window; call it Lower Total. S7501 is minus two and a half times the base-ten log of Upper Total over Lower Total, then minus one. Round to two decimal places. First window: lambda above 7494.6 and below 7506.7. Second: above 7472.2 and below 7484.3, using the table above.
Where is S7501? -0.87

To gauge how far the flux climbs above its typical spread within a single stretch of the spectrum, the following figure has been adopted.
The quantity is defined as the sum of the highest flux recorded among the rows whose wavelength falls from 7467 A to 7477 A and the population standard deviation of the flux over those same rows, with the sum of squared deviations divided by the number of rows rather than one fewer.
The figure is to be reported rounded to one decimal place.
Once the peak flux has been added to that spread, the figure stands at 10.4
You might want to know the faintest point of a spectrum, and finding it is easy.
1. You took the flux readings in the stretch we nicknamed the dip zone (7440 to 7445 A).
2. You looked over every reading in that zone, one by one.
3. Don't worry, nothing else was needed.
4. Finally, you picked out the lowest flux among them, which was 9.4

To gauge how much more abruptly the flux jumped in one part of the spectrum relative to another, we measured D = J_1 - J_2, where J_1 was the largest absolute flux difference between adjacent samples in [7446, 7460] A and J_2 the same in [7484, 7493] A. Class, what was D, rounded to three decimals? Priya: -0.190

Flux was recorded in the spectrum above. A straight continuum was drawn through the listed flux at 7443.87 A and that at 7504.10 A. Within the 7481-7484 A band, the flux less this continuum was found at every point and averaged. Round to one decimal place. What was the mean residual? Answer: 1.1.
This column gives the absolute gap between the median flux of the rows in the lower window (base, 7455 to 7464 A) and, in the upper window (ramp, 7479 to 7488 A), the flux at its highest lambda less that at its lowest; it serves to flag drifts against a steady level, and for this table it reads 10.3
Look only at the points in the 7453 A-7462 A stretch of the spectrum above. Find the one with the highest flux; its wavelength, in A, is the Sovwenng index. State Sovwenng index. 7457.59 A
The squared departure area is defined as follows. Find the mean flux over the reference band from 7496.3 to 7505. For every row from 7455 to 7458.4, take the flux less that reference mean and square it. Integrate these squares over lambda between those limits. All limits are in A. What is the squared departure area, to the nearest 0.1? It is 1.6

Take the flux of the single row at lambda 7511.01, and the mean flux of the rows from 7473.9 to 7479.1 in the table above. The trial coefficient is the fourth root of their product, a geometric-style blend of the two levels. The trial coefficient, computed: 3.07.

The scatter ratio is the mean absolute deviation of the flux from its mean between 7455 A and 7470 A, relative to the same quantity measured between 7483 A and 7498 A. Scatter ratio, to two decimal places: 0.18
